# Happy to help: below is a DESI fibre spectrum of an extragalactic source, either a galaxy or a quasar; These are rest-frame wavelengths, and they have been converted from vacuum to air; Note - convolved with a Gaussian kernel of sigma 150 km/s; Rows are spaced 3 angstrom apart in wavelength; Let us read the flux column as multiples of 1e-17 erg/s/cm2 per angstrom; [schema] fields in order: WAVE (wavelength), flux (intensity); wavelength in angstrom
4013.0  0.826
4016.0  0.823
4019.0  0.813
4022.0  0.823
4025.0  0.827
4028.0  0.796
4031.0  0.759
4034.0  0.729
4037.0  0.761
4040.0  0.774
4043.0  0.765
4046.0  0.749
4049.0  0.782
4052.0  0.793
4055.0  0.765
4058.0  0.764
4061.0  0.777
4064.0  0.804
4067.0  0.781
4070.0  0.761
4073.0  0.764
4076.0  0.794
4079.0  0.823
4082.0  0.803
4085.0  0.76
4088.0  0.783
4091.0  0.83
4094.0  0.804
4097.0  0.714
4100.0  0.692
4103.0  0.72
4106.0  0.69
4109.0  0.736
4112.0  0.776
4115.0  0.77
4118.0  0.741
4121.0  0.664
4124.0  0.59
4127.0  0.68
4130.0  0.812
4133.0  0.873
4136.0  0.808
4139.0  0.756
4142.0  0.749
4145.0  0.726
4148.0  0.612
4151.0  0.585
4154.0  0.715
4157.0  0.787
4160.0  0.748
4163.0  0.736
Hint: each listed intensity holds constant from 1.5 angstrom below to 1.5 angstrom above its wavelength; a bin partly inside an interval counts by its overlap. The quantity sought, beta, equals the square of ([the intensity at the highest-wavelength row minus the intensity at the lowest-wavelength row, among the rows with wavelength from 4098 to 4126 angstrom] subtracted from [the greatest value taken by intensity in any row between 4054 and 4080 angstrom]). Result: 0.86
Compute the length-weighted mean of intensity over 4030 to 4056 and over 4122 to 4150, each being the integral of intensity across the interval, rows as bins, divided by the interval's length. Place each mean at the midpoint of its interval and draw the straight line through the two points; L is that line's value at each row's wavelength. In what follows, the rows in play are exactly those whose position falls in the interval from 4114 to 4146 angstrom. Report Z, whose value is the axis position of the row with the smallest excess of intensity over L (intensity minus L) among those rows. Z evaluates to 4124.0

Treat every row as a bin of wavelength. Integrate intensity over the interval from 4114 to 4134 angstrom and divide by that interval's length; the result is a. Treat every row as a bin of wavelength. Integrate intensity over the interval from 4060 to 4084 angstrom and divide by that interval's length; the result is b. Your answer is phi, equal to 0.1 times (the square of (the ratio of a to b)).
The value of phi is 0.085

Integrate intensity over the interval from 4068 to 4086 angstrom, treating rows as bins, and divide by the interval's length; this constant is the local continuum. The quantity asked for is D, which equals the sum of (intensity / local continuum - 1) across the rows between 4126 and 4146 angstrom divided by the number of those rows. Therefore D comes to -0.016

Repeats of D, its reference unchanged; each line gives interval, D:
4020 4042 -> -0.004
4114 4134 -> -0.066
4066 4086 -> -0.001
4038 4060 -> -0.018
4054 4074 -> -0.014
